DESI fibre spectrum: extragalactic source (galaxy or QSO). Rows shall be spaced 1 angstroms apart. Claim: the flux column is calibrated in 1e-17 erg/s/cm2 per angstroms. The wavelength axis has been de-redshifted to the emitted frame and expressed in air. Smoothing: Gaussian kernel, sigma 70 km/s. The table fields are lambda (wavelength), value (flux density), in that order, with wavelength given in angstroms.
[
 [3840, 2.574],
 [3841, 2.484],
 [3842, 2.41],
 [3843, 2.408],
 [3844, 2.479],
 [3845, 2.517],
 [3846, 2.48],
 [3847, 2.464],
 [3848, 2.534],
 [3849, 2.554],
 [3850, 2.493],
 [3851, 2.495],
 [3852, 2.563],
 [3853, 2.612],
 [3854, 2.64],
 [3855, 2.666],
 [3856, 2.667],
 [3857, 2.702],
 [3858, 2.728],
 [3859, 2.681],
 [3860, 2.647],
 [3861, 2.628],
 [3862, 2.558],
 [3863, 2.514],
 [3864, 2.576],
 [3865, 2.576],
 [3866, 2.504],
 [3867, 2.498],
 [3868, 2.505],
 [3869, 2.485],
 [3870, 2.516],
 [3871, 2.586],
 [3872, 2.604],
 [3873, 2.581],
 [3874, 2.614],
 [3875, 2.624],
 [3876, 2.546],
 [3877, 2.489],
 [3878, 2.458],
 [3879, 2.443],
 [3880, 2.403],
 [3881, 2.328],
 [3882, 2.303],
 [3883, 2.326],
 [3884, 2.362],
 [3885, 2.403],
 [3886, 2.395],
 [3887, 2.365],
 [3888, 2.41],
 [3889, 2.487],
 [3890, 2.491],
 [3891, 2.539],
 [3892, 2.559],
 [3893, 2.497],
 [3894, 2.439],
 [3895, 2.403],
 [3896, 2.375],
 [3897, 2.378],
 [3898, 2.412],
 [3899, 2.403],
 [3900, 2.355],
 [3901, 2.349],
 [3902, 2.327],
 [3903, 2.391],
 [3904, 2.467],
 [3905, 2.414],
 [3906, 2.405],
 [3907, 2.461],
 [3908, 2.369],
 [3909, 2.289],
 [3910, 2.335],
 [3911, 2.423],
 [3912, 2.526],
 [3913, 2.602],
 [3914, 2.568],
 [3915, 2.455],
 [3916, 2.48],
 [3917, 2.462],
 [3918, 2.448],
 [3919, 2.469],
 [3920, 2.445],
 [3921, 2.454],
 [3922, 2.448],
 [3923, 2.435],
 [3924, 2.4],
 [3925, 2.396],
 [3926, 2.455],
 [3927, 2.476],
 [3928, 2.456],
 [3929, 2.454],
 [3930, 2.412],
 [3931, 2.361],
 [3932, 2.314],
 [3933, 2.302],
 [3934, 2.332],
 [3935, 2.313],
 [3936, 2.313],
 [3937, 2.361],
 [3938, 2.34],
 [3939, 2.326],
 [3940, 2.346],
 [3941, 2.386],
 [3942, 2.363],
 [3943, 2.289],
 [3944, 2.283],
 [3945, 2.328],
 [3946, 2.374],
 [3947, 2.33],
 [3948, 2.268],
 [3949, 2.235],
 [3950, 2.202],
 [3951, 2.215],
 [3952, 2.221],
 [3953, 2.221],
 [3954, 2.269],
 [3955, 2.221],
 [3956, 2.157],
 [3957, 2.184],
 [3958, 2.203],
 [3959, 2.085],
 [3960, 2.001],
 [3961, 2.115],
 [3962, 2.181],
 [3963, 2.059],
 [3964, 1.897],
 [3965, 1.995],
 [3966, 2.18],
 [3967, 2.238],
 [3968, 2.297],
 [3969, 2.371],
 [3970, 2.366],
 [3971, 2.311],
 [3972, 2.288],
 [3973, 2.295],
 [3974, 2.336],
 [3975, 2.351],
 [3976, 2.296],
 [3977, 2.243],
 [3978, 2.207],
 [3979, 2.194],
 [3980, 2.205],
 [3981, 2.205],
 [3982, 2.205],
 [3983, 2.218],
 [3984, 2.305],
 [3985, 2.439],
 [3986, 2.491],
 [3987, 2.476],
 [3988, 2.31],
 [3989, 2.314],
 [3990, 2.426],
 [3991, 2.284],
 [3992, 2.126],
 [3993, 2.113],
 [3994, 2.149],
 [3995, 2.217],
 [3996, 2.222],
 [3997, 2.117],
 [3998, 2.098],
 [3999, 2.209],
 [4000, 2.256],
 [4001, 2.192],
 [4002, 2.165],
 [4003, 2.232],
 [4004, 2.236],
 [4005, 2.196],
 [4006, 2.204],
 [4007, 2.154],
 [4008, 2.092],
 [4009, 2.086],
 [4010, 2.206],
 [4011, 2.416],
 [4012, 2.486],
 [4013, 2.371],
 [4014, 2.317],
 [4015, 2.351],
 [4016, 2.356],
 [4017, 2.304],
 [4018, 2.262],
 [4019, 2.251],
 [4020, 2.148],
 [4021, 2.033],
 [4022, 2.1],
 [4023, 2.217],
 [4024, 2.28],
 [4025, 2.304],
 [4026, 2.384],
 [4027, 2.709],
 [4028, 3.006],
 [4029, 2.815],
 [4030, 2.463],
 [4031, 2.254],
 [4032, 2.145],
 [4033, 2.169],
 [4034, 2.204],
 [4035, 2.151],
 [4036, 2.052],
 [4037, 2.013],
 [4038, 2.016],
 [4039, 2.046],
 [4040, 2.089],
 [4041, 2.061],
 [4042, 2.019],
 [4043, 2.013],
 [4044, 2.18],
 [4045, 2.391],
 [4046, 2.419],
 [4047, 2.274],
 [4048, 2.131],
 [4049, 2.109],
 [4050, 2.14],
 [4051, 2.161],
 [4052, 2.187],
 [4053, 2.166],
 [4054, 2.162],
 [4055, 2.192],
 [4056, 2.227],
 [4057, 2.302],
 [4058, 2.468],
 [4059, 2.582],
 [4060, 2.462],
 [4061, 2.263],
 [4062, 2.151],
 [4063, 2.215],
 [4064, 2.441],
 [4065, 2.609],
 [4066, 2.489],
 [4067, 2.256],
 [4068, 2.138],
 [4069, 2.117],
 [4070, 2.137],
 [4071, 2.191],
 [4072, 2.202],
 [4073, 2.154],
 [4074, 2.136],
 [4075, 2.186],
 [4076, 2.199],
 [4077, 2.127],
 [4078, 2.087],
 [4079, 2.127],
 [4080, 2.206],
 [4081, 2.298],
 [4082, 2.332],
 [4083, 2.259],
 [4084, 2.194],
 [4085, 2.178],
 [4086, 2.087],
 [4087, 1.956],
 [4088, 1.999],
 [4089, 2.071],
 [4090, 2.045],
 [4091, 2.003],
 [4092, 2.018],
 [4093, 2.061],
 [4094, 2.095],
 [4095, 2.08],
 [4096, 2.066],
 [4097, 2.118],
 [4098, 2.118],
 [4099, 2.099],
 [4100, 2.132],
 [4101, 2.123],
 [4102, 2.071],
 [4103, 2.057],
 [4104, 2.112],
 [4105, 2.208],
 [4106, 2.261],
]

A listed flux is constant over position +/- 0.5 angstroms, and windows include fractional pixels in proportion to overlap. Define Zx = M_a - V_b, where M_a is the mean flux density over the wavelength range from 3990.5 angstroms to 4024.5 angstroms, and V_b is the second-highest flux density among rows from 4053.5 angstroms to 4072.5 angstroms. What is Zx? -0.36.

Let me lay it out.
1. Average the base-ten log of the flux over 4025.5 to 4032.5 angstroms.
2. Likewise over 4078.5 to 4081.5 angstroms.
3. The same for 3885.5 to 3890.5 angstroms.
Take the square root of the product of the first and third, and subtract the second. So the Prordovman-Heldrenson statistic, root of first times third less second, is 0.049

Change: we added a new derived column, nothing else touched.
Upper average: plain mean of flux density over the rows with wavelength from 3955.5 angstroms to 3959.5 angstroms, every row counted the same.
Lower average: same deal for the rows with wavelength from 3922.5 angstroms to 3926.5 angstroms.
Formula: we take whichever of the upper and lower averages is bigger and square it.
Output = 5.86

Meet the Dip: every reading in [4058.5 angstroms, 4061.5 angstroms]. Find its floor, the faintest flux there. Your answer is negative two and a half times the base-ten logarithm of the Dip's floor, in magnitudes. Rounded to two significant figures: -0.89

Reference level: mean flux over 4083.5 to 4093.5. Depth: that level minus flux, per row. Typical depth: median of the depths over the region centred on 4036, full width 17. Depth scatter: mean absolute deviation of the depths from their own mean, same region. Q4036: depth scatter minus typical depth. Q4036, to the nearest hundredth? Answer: 0.28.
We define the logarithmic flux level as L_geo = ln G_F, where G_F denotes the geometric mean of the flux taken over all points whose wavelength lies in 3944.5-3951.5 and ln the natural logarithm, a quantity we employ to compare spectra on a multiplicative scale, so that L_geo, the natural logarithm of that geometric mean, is 0.82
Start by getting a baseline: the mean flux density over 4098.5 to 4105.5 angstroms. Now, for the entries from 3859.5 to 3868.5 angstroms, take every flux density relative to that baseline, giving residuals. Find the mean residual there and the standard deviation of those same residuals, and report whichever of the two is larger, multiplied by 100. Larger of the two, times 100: 44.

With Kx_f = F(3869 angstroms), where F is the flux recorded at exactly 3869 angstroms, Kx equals 2.485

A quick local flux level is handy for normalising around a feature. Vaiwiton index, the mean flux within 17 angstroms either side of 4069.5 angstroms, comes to 2.25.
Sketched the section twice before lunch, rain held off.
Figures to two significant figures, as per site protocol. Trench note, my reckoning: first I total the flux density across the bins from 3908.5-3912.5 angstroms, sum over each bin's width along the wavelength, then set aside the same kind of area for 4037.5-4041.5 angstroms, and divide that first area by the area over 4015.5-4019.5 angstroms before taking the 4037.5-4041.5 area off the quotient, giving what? -7.2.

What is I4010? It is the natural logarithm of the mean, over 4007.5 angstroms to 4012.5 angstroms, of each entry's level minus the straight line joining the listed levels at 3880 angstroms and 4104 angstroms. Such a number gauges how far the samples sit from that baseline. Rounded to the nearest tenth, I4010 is -3.8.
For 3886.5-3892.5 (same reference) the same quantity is -2.5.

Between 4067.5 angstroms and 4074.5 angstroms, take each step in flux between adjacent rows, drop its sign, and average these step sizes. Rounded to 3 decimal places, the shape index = 0.029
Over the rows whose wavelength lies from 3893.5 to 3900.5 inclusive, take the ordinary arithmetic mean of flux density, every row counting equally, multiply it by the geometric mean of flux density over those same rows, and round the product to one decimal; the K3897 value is 5.7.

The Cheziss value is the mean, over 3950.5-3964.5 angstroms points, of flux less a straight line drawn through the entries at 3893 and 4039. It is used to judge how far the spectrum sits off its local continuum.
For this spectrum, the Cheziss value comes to -0.15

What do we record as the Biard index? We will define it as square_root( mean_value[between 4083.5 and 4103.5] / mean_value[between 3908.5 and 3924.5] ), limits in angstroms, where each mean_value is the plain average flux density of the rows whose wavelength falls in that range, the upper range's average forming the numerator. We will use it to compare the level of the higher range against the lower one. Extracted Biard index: 0.921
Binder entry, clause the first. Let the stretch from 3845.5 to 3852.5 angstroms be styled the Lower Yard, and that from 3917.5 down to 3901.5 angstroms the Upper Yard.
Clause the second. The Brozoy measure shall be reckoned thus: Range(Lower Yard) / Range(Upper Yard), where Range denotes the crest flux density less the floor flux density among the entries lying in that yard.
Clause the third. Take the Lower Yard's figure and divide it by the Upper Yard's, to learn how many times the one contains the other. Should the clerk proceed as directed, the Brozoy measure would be 0.32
